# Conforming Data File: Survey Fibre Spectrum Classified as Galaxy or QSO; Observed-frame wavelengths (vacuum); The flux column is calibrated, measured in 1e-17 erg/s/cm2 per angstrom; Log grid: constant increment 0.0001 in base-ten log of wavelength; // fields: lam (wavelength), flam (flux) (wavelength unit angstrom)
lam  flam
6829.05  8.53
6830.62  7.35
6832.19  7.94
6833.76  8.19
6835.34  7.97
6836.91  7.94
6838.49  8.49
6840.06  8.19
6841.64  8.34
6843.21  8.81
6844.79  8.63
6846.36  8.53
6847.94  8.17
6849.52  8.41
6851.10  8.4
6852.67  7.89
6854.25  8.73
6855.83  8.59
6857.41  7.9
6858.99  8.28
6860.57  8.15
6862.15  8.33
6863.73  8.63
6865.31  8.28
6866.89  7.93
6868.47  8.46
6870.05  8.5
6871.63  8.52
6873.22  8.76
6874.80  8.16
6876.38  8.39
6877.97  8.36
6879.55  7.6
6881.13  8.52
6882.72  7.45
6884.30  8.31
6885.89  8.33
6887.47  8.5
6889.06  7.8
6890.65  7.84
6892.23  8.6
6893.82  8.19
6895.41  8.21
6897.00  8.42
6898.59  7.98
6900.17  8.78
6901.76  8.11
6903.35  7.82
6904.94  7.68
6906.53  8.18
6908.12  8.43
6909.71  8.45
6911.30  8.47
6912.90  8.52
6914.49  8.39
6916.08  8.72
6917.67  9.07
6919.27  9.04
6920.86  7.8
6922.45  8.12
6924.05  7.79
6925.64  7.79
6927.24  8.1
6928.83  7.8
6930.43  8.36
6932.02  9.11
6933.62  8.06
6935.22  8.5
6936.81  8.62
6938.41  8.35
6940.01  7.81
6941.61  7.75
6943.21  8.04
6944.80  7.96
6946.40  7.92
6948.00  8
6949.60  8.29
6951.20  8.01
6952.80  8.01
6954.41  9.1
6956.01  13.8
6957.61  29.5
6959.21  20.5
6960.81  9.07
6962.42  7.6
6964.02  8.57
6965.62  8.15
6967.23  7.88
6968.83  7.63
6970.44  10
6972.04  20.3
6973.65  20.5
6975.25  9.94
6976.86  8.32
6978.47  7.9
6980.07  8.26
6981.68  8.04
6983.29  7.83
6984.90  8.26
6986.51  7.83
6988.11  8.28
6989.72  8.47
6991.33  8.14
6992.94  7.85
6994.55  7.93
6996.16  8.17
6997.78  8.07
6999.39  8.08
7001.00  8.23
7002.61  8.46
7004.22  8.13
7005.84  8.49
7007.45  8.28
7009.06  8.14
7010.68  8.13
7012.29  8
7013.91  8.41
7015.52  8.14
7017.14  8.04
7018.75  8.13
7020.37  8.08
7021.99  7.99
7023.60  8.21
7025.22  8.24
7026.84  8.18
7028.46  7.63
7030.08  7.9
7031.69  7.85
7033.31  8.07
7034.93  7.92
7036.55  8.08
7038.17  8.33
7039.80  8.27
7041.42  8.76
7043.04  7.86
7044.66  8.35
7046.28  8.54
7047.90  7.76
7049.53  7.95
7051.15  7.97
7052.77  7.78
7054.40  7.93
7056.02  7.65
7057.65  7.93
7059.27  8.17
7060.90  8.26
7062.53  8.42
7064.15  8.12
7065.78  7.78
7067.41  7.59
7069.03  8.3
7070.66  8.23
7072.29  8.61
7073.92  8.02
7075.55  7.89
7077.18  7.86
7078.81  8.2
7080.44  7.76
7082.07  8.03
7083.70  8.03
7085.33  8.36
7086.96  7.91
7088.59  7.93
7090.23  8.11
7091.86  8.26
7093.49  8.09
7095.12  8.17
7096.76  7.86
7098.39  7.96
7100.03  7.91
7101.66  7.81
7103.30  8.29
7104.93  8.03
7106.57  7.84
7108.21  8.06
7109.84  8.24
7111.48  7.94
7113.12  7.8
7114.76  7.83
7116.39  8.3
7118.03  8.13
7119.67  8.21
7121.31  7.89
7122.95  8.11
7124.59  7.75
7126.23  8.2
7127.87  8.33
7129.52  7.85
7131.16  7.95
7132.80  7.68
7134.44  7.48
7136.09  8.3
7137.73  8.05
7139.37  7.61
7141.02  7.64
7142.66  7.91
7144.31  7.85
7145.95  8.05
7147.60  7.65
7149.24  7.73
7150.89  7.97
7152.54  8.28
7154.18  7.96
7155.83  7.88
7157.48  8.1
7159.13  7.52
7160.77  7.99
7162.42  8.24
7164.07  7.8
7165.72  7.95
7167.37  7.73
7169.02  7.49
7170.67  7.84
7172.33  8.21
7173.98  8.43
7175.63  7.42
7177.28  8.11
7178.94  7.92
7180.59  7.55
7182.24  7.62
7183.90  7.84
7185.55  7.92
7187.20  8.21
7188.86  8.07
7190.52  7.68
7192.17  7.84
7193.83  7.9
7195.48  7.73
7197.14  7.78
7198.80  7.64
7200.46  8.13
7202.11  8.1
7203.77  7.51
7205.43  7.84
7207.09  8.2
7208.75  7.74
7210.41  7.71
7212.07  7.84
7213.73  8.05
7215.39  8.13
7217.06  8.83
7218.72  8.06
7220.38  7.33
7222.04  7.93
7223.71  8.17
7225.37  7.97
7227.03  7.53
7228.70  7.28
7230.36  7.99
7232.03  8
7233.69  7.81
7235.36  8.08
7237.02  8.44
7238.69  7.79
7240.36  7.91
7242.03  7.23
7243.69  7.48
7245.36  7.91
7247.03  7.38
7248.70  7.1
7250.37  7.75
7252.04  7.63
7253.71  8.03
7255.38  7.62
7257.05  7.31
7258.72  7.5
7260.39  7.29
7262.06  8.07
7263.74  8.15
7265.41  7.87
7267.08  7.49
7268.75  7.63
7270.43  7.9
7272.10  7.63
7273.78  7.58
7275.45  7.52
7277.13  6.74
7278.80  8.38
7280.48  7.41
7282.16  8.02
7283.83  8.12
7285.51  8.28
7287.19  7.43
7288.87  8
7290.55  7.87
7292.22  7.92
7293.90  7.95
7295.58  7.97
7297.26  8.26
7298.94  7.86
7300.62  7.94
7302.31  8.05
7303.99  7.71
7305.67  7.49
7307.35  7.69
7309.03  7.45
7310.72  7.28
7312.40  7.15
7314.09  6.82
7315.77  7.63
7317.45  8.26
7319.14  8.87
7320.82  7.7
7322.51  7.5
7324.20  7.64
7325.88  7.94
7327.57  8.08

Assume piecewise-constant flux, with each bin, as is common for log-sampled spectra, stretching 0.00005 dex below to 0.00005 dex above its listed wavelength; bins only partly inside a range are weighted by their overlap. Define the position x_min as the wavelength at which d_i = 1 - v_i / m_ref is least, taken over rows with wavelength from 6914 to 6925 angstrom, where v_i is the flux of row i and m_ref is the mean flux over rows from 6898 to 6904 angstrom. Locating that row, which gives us 6917.67 angstrom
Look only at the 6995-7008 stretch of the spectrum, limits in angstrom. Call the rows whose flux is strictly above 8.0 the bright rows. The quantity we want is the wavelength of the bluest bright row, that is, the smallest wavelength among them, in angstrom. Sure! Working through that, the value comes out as 6996.16 angstrom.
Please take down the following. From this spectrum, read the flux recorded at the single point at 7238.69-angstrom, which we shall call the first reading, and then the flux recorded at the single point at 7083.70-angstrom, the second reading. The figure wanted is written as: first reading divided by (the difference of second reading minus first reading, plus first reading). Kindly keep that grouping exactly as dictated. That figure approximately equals 0.97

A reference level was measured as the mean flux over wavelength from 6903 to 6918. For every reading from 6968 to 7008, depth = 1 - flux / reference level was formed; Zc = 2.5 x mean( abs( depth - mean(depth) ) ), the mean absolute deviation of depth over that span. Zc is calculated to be 0.567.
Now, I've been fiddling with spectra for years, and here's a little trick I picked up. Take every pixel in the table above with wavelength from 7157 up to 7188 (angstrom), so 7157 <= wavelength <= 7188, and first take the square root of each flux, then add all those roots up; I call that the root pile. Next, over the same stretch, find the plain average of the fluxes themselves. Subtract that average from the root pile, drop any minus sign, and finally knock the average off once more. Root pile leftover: 38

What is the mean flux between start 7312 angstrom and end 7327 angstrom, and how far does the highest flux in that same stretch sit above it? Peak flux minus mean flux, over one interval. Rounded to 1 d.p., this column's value 1.1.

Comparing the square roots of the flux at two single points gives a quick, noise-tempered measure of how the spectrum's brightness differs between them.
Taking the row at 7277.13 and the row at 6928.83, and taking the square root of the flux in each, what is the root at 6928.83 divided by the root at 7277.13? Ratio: 1.08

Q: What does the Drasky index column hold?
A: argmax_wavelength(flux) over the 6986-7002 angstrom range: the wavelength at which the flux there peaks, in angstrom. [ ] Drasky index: 6989.72 angstrom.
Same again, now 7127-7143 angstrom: 7127.87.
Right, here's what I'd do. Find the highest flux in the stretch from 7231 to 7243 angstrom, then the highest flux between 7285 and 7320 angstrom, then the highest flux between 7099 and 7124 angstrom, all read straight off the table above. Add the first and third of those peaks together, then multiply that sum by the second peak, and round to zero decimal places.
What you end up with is 148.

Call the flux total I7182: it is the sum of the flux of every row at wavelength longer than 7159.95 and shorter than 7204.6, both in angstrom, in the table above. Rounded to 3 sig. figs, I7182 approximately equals 213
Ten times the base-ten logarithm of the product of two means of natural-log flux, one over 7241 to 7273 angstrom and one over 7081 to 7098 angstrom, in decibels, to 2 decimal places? 6.28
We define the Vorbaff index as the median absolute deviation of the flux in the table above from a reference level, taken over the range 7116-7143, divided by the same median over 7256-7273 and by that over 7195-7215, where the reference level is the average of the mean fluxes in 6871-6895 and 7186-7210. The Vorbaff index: 2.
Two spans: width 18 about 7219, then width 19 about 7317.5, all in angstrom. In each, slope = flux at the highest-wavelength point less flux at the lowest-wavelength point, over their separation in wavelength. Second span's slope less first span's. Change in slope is 0.04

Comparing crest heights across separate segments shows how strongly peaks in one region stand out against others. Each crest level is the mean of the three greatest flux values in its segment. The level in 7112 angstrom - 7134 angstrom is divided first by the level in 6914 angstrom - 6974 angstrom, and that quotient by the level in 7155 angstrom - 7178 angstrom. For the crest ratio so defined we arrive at 0.042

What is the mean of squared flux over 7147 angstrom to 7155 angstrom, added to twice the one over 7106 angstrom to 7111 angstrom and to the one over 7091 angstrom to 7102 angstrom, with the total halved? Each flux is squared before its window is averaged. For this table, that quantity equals 128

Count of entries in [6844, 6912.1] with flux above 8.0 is 33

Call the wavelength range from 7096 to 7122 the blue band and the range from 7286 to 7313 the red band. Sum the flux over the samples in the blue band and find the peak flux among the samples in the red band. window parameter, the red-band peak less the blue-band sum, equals -120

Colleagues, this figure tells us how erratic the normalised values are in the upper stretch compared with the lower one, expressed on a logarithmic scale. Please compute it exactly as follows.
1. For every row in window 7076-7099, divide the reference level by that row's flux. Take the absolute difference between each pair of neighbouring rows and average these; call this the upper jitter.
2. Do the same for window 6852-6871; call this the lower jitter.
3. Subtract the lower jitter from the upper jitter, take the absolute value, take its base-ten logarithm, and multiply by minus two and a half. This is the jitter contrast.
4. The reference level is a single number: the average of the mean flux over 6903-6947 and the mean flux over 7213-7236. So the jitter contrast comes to 4.56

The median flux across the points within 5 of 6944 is 7.94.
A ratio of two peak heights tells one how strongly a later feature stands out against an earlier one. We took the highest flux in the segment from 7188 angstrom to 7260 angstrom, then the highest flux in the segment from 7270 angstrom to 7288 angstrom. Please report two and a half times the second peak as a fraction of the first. 2.37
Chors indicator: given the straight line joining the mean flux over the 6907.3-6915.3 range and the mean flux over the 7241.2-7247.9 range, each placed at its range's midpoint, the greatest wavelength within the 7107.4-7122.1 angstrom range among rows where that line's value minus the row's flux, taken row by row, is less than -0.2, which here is 7119.67 angstrom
